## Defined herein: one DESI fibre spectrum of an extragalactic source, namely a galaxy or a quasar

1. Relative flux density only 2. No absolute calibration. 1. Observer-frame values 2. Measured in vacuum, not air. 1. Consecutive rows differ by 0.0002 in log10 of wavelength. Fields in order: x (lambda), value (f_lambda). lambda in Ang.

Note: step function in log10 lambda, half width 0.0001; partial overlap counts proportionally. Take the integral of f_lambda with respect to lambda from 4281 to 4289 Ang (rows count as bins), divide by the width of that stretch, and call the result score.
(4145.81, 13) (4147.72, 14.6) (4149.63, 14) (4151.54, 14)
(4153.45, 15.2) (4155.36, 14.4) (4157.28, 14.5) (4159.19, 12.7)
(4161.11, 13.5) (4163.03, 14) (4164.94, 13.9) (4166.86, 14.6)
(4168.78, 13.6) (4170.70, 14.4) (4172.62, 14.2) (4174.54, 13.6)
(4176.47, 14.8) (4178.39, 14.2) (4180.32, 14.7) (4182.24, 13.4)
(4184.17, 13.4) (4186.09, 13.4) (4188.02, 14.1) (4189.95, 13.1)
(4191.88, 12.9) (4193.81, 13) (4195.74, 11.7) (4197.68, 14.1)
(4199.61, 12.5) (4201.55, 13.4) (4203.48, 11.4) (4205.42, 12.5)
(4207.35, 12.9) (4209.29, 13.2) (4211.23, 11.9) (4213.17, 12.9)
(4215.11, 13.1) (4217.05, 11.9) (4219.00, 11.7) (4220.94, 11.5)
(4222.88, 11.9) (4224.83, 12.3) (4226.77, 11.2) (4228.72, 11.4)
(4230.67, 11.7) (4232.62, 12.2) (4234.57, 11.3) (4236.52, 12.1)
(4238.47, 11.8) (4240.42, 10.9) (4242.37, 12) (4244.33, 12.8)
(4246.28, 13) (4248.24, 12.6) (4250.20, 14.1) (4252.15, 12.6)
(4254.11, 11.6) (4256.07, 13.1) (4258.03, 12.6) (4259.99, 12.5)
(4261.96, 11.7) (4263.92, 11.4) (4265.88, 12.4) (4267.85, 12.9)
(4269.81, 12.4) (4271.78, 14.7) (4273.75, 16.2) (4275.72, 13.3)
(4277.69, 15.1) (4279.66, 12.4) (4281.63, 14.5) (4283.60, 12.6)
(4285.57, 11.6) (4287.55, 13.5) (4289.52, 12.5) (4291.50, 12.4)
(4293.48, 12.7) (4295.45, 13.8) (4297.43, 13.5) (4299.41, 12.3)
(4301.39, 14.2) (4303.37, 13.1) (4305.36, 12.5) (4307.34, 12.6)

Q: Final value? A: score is 13.0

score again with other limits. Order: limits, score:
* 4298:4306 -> 13.1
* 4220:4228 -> 11.7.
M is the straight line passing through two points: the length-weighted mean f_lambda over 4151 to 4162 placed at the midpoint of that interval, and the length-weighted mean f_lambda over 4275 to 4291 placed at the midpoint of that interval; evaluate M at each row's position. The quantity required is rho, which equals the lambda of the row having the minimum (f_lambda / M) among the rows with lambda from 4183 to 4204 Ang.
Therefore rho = 4203.48 Ang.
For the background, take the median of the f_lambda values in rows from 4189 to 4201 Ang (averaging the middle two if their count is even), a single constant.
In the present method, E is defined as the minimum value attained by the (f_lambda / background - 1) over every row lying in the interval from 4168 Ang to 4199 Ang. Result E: -0.097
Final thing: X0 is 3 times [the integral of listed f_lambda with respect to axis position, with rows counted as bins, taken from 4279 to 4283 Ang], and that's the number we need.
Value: 162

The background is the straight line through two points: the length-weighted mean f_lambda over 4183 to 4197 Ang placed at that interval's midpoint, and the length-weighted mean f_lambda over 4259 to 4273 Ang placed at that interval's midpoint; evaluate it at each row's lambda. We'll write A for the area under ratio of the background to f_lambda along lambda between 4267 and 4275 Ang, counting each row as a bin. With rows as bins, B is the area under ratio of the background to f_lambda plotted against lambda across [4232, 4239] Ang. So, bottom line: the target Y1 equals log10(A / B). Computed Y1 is -0.020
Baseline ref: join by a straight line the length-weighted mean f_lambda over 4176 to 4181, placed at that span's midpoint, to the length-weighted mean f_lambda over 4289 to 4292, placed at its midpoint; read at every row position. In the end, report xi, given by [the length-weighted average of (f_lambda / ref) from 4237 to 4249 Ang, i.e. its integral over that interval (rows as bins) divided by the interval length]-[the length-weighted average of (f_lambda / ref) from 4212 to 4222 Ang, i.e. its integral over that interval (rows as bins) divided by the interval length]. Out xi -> 0.03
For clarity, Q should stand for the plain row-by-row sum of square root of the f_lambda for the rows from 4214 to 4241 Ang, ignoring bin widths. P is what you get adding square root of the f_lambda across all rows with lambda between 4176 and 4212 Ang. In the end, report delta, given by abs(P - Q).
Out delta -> 21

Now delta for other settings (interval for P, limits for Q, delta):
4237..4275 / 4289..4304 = 39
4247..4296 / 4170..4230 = 21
